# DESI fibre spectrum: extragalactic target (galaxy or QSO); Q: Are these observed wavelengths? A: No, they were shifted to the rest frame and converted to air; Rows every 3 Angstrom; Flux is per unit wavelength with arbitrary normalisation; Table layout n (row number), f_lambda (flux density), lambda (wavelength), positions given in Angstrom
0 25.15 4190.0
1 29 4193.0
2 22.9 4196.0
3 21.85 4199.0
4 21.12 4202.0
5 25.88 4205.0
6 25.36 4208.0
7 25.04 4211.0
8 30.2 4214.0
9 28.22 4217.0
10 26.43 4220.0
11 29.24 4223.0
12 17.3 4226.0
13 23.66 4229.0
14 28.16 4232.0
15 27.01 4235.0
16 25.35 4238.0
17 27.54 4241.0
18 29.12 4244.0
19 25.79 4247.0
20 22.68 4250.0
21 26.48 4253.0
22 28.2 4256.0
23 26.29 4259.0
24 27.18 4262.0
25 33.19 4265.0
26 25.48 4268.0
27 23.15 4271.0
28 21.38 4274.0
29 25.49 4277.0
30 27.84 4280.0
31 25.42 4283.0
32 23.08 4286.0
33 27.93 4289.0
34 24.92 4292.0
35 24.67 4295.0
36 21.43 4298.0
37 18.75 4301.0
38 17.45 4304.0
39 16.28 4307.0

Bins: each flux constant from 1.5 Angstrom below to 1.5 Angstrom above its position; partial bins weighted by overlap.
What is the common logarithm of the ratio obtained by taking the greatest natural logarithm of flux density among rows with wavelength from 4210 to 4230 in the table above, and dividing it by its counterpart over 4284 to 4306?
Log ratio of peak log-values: 0.010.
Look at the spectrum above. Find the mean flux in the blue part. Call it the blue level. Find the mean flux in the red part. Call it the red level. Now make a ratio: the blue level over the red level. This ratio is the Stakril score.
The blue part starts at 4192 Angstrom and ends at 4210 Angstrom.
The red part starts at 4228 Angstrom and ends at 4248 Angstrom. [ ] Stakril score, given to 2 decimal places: 0.91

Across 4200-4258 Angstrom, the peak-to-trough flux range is 13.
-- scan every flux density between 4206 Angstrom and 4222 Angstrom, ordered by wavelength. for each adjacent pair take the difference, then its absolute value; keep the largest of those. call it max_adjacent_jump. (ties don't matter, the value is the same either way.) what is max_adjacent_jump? 5.2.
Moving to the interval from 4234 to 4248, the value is 3.3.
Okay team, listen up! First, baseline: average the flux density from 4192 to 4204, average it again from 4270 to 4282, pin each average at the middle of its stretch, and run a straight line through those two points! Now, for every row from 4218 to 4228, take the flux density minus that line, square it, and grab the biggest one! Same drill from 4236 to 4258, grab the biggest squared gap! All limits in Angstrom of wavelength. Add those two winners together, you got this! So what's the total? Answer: 69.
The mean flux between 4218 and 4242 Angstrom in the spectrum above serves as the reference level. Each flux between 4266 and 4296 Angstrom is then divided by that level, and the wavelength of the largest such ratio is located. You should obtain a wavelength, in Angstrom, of 4289.0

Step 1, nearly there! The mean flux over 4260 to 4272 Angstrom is 27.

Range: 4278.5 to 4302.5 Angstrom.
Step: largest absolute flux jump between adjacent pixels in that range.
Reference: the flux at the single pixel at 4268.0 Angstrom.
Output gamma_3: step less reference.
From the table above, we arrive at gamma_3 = -20.6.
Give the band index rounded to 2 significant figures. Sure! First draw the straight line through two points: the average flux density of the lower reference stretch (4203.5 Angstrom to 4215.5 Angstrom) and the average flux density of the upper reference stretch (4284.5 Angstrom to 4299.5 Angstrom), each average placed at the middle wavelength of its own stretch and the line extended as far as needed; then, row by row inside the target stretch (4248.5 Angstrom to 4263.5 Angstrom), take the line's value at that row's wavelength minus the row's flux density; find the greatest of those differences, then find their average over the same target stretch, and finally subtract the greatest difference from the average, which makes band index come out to -3.6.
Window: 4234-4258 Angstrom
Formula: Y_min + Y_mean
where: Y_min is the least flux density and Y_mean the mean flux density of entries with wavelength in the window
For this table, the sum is 49.2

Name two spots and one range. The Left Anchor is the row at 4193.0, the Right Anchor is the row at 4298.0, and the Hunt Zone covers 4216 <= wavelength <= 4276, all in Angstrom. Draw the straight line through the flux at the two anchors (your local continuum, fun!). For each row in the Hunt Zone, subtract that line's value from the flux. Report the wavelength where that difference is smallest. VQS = 4226.0 Angstrom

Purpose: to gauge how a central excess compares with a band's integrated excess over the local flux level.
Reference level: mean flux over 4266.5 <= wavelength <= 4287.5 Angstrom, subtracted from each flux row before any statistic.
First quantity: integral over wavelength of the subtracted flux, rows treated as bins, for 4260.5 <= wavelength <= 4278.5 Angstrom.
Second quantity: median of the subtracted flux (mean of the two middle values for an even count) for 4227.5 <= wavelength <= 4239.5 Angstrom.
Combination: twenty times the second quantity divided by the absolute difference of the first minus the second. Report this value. 1.4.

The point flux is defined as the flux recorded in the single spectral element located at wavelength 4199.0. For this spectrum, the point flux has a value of 21.85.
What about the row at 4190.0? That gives 25.15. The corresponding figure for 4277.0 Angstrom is 25.49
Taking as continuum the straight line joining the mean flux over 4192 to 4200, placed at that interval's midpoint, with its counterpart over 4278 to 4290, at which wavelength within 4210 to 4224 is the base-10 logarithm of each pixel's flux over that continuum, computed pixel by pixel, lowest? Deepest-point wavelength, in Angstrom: 4211.0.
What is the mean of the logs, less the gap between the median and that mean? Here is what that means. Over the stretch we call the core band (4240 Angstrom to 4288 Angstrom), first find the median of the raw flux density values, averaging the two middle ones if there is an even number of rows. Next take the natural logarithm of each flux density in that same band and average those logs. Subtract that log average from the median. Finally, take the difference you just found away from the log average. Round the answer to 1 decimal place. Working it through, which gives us -19.5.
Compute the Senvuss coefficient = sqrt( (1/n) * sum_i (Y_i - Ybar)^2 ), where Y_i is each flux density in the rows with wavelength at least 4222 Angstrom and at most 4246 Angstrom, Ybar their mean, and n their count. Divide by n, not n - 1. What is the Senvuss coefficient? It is 3.71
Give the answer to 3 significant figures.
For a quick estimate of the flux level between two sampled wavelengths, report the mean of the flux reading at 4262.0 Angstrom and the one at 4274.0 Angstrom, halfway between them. 24.3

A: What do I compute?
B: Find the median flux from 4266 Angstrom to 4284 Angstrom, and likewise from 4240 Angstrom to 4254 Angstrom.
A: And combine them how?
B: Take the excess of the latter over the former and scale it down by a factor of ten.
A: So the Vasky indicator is 0.103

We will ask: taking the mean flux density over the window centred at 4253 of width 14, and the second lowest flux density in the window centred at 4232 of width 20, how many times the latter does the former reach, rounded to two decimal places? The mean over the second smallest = 1.09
